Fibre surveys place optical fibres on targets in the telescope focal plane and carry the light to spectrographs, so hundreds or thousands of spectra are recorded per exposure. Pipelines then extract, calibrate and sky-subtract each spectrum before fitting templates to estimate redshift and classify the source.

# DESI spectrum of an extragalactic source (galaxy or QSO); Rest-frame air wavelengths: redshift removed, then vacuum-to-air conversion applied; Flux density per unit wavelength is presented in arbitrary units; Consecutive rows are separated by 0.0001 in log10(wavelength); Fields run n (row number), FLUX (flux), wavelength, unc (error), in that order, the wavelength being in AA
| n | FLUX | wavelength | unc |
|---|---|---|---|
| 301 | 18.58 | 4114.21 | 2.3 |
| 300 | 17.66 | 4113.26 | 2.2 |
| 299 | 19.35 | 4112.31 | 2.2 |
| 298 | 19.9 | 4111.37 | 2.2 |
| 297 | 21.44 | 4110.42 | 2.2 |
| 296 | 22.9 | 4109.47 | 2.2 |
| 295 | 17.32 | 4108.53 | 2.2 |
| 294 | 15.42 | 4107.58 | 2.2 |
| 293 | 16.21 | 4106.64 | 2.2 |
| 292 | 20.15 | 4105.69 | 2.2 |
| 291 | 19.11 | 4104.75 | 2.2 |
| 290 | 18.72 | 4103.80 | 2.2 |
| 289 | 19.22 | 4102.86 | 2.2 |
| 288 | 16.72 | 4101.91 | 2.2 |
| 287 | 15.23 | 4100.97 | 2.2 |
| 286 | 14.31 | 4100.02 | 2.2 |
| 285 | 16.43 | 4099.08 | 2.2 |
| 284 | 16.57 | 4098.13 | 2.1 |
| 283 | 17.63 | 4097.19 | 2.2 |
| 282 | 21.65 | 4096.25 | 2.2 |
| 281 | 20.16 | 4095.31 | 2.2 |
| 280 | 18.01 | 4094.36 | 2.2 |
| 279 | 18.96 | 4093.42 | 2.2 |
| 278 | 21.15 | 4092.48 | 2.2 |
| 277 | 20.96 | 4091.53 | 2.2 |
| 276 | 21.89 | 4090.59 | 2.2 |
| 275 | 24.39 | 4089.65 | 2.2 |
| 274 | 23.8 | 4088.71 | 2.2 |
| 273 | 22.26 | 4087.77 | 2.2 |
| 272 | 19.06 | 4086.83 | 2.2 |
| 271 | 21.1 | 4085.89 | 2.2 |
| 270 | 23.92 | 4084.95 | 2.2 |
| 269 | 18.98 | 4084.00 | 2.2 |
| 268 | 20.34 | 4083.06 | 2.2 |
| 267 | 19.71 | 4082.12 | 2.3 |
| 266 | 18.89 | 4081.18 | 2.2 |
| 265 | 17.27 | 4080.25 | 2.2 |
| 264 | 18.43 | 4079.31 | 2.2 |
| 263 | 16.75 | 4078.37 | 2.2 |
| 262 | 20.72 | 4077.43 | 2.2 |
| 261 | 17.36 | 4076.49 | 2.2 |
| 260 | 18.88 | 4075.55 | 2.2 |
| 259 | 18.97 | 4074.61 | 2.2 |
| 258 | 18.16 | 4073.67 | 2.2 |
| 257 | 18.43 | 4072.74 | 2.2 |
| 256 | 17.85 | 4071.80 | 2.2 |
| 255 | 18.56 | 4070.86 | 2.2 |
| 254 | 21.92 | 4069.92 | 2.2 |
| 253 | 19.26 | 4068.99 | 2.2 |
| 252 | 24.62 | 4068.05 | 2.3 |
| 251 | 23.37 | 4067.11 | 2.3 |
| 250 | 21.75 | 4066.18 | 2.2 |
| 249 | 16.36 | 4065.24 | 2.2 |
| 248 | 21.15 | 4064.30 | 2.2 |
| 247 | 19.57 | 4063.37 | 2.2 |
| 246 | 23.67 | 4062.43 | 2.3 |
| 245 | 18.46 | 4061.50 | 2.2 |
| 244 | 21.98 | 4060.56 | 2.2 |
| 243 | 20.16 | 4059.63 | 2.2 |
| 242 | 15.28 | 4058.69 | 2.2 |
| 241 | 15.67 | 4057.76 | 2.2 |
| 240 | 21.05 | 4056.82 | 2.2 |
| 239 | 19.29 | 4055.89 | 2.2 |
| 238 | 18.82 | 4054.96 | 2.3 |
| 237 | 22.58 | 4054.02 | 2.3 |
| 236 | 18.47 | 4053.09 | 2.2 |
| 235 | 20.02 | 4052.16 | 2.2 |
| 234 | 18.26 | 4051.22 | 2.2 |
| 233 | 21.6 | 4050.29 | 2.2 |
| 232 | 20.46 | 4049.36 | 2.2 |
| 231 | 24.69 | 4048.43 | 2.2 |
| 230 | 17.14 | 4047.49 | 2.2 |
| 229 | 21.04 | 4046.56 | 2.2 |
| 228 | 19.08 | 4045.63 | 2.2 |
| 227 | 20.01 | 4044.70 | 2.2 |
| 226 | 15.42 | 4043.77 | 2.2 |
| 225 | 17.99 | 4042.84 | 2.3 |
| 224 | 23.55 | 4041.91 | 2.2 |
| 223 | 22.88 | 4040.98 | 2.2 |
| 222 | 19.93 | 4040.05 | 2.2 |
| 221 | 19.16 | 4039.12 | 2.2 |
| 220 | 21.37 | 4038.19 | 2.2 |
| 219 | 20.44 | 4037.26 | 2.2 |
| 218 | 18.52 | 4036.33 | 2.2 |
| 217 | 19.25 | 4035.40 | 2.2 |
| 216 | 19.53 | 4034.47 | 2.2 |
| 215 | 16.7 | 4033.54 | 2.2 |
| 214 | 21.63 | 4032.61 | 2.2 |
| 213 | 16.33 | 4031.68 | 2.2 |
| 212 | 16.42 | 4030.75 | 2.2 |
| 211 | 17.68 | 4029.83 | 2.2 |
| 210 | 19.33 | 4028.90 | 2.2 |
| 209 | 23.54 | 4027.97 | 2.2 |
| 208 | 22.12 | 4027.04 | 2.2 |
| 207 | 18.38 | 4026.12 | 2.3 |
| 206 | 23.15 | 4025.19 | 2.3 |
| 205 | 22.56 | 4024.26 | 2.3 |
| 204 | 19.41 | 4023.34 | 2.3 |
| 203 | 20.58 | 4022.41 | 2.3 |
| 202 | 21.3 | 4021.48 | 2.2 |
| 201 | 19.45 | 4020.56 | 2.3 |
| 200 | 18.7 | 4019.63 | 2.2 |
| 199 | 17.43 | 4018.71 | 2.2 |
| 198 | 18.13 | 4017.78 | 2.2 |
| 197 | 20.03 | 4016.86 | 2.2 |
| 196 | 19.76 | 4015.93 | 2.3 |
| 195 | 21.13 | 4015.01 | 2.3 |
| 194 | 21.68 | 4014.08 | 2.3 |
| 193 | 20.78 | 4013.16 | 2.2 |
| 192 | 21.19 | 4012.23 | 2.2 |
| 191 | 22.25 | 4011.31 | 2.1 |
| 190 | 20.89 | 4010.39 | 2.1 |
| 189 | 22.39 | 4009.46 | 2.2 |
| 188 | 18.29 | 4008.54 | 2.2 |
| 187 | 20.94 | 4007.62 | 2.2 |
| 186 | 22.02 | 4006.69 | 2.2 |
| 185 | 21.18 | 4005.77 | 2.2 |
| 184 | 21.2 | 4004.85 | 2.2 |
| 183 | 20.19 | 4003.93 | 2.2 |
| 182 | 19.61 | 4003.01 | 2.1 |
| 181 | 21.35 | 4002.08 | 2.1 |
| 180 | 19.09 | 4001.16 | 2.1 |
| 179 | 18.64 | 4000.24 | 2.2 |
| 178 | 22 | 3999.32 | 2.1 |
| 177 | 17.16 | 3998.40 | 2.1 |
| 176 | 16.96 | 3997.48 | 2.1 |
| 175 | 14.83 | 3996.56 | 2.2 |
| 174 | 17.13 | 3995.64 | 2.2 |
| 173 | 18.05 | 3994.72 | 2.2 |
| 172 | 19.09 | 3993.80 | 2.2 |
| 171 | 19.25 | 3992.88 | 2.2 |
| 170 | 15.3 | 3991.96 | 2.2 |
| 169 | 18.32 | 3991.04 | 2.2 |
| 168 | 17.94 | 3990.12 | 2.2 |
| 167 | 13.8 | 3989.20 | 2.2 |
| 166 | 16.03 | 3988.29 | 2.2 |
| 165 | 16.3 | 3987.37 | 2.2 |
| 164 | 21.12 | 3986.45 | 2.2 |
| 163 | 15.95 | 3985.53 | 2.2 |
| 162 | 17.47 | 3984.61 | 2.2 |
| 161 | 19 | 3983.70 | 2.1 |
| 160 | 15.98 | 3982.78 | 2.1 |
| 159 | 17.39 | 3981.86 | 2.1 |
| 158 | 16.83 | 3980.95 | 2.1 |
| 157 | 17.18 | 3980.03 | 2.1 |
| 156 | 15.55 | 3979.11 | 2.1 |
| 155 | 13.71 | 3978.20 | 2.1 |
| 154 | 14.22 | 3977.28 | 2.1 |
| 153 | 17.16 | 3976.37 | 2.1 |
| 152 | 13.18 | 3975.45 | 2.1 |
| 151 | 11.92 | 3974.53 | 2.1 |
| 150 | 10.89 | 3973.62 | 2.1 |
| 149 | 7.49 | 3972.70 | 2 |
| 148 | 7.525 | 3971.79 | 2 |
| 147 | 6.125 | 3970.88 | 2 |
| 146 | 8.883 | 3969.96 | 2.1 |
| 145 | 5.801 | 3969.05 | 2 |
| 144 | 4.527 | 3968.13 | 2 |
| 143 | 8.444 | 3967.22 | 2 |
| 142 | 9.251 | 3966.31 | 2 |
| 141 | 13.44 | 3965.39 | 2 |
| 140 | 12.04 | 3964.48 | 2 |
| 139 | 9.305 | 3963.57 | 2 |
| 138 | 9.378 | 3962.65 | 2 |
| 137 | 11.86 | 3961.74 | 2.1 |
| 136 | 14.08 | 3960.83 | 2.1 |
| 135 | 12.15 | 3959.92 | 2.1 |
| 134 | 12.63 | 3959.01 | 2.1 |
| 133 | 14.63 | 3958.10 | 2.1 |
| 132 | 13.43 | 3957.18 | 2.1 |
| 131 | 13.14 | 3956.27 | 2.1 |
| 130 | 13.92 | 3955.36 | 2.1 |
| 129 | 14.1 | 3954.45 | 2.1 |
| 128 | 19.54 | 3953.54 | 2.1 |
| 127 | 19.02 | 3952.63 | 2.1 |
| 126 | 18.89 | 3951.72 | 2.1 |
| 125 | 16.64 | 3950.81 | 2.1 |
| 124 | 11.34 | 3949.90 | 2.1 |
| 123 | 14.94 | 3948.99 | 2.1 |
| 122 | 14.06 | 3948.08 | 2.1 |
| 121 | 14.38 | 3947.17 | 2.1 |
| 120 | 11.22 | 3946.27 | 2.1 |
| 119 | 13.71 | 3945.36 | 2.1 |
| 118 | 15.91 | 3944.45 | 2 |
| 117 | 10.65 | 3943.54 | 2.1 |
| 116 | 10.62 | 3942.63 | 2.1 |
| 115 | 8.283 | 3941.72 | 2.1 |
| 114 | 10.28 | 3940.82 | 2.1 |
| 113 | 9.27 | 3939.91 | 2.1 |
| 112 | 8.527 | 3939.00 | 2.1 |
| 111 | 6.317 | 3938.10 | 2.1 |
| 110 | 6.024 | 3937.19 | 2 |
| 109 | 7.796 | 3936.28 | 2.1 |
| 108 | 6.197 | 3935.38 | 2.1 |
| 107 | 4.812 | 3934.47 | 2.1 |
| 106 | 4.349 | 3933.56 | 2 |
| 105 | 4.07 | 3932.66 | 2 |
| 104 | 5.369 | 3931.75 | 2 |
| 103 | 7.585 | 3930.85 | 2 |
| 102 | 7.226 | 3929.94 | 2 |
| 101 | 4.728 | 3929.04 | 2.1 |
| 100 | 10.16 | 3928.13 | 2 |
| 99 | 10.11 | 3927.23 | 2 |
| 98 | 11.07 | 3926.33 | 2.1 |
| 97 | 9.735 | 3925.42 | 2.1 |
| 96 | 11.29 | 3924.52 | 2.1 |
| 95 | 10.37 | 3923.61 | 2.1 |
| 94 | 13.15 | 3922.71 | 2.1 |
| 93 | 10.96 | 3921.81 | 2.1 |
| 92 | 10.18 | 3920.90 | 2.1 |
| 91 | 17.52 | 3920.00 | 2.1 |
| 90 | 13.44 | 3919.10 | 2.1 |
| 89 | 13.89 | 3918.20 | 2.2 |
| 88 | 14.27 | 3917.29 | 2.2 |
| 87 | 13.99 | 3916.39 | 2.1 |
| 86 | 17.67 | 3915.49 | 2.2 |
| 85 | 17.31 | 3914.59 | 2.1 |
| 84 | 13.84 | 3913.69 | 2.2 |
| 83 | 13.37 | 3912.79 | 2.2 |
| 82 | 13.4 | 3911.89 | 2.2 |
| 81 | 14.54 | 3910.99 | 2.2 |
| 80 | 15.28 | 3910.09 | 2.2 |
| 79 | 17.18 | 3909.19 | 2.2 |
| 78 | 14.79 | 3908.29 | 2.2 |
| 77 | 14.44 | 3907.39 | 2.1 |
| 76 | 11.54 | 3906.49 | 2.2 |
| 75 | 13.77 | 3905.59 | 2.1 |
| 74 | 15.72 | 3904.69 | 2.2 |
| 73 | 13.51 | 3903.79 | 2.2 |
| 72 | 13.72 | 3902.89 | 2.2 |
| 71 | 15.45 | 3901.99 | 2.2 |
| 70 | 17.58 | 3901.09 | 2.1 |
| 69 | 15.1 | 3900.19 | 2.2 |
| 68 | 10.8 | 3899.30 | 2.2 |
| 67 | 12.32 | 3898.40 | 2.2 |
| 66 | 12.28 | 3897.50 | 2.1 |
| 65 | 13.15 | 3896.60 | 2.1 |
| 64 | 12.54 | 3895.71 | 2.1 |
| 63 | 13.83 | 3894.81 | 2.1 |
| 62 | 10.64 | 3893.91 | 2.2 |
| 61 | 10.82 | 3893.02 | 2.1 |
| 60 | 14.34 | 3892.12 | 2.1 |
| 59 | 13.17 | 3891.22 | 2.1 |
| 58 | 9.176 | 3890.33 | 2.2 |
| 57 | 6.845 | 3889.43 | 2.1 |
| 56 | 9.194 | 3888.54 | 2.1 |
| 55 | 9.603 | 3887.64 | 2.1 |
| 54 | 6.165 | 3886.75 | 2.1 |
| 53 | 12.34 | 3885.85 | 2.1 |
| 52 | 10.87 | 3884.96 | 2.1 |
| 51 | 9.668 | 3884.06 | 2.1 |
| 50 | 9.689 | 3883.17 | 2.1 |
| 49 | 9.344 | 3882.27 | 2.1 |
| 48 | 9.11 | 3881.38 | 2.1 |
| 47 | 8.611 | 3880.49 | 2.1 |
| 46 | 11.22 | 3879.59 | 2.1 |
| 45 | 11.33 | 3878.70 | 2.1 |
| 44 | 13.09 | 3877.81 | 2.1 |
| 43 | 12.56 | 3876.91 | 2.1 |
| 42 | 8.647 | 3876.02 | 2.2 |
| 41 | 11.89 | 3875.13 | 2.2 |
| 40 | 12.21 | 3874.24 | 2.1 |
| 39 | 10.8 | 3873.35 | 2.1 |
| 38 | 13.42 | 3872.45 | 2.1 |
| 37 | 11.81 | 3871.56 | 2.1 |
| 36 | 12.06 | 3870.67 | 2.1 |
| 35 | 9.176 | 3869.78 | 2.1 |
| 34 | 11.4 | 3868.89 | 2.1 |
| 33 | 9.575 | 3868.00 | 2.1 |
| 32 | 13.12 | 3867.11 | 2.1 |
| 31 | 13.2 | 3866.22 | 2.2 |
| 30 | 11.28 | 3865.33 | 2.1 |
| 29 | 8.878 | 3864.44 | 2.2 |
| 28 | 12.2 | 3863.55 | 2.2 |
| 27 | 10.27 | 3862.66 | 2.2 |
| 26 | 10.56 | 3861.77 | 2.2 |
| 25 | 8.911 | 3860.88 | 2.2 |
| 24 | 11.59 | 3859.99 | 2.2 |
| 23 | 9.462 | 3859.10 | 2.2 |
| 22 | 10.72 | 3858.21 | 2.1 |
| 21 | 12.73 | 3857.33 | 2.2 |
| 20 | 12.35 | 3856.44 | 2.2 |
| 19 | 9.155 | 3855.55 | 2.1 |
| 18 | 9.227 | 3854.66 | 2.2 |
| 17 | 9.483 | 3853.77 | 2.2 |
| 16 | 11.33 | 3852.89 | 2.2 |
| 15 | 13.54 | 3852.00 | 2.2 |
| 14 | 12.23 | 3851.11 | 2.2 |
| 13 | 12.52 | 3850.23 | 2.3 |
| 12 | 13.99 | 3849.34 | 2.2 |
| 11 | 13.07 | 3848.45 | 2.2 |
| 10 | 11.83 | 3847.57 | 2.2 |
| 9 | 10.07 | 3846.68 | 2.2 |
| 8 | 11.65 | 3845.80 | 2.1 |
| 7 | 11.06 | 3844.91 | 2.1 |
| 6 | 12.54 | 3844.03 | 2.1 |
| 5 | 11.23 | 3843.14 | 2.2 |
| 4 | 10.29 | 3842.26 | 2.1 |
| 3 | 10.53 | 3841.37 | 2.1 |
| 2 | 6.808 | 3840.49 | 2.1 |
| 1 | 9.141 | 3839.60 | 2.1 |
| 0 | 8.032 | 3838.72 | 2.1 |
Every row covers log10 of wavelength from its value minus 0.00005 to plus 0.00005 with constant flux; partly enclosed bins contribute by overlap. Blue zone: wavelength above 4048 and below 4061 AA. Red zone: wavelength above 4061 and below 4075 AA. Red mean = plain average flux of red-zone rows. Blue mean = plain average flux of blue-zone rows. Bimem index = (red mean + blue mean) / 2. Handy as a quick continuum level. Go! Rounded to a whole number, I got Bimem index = 20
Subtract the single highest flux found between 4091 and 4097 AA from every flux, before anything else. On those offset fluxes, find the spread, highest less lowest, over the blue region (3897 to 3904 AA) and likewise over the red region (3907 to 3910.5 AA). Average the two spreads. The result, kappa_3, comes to 4.8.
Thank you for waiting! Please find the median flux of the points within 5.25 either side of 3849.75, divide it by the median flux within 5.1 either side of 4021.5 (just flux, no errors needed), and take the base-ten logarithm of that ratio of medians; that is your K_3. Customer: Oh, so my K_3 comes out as -0.22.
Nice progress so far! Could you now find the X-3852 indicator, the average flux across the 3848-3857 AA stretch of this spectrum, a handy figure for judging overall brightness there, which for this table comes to 12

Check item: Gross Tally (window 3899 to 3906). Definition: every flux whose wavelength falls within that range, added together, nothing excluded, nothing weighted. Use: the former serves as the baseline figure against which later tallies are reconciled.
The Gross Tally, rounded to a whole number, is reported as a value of 116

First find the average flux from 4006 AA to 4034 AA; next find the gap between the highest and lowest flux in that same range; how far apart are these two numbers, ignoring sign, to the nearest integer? 13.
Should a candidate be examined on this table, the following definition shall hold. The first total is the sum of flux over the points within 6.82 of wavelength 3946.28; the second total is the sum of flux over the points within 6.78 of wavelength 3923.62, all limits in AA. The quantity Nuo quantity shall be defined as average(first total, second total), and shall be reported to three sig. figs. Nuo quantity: 184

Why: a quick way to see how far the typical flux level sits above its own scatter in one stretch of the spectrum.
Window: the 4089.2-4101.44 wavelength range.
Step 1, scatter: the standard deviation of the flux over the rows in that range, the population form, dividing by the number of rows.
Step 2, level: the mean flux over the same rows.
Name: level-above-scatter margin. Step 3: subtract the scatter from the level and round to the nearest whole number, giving 16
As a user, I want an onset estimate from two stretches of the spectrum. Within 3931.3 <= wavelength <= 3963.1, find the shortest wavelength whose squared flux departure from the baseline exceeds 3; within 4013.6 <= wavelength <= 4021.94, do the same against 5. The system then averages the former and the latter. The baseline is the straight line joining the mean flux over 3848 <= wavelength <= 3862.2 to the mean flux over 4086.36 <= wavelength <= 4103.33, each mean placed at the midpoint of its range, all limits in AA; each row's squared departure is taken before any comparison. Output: 3972.9 AA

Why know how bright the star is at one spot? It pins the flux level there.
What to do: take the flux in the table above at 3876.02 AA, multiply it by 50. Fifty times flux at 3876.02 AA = 432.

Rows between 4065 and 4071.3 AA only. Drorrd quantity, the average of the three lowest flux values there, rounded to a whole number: 18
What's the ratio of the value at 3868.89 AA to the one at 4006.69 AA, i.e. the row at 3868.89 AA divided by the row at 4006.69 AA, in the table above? 0.5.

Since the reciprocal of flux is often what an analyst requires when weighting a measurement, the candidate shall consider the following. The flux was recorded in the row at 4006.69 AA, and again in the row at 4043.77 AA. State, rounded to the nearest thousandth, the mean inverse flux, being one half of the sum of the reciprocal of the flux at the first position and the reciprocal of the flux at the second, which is 0.055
